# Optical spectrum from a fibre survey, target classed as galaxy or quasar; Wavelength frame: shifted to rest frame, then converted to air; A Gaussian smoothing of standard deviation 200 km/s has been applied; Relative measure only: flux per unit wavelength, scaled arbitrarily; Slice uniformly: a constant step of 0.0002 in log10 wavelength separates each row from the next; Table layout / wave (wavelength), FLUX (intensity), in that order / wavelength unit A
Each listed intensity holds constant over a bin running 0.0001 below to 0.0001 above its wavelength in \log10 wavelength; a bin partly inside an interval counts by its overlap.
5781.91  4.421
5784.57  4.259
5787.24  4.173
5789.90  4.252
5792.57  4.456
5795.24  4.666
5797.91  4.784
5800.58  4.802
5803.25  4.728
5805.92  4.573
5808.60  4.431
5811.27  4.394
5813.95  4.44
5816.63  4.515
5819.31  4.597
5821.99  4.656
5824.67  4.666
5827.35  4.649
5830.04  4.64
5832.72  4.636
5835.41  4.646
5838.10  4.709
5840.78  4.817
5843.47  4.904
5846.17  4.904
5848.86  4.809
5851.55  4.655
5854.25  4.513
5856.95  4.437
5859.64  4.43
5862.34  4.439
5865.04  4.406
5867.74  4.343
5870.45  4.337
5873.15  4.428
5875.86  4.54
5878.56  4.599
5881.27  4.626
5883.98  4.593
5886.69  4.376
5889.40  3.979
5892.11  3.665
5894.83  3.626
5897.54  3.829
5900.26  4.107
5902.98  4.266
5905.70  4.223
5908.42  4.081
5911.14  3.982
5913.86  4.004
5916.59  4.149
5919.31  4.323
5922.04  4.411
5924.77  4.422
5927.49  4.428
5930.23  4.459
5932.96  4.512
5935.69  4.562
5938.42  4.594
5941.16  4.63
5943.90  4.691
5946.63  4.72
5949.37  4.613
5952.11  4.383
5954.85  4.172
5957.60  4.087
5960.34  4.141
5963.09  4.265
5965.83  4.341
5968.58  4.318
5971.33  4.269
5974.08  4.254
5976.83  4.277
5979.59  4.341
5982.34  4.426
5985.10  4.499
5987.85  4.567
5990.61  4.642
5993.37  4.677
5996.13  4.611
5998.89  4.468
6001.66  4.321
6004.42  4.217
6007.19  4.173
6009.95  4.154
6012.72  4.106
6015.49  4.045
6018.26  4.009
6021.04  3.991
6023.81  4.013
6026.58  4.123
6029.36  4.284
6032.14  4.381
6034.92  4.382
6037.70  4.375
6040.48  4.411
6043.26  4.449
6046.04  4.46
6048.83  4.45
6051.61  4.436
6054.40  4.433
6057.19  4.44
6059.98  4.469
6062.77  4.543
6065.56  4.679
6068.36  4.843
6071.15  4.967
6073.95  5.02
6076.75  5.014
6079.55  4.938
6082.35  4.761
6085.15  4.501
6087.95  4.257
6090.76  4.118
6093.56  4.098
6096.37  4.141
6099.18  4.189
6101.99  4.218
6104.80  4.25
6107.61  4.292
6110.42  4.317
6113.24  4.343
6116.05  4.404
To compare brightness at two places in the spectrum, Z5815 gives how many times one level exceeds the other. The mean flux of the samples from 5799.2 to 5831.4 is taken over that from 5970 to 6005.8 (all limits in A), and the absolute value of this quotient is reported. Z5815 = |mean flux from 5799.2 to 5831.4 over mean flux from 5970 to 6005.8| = 1.04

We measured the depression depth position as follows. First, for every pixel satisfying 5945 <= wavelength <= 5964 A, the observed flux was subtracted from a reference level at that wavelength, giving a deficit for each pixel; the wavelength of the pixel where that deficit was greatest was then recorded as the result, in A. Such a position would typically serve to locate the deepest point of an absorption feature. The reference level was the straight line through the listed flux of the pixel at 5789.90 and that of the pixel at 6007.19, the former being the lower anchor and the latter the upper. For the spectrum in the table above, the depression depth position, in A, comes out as 5957.60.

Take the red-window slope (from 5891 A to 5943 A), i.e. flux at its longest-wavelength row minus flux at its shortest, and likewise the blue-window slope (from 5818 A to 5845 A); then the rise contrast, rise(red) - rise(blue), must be 0.66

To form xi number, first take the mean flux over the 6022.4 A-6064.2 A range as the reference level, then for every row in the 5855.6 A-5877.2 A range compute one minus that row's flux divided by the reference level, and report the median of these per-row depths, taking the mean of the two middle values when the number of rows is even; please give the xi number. -0.012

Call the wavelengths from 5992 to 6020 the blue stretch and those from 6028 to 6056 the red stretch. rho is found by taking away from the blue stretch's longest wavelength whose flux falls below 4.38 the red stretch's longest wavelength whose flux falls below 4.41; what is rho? -19.4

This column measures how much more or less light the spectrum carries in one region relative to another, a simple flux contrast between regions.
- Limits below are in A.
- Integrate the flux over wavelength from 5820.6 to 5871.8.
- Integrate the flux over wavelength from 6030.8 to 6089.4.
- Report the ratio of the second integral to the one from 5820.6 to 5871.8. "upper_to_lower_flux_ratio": 1.1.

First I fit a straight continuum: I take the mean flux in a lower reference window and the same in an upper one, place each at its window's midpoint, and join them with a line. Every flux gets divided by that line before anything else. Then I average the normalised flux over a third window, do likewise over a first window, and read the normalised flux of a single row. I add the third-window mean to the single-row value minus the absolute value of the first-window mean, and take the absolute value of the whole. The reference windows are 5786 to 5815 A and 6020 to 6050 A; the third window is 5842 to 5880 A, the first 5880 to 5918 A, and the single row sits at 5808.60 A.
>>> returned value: 1.07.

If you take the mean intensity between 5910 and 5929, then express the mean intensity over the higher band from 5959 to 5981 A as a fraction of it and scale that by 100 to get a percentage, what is 101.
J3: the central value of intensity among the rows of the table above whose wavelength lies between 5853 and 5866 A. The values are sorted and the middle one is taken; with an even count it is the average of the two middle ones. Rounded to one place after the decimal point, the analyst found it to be 4.4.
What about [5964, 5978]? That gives 4.3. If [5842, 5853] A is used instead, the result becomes 4.9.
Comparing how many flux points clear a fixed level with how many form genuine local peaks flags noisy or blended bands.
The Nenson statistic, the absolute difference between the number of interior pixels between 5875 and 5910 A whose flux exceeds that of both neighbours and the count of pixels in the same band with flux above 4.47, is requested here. 2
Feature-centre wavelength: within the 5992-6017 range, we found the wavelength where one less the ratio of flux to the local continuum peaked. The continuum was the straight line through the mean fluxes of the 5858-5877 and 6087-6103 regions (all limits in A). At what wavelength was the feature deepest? 6015.49 A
